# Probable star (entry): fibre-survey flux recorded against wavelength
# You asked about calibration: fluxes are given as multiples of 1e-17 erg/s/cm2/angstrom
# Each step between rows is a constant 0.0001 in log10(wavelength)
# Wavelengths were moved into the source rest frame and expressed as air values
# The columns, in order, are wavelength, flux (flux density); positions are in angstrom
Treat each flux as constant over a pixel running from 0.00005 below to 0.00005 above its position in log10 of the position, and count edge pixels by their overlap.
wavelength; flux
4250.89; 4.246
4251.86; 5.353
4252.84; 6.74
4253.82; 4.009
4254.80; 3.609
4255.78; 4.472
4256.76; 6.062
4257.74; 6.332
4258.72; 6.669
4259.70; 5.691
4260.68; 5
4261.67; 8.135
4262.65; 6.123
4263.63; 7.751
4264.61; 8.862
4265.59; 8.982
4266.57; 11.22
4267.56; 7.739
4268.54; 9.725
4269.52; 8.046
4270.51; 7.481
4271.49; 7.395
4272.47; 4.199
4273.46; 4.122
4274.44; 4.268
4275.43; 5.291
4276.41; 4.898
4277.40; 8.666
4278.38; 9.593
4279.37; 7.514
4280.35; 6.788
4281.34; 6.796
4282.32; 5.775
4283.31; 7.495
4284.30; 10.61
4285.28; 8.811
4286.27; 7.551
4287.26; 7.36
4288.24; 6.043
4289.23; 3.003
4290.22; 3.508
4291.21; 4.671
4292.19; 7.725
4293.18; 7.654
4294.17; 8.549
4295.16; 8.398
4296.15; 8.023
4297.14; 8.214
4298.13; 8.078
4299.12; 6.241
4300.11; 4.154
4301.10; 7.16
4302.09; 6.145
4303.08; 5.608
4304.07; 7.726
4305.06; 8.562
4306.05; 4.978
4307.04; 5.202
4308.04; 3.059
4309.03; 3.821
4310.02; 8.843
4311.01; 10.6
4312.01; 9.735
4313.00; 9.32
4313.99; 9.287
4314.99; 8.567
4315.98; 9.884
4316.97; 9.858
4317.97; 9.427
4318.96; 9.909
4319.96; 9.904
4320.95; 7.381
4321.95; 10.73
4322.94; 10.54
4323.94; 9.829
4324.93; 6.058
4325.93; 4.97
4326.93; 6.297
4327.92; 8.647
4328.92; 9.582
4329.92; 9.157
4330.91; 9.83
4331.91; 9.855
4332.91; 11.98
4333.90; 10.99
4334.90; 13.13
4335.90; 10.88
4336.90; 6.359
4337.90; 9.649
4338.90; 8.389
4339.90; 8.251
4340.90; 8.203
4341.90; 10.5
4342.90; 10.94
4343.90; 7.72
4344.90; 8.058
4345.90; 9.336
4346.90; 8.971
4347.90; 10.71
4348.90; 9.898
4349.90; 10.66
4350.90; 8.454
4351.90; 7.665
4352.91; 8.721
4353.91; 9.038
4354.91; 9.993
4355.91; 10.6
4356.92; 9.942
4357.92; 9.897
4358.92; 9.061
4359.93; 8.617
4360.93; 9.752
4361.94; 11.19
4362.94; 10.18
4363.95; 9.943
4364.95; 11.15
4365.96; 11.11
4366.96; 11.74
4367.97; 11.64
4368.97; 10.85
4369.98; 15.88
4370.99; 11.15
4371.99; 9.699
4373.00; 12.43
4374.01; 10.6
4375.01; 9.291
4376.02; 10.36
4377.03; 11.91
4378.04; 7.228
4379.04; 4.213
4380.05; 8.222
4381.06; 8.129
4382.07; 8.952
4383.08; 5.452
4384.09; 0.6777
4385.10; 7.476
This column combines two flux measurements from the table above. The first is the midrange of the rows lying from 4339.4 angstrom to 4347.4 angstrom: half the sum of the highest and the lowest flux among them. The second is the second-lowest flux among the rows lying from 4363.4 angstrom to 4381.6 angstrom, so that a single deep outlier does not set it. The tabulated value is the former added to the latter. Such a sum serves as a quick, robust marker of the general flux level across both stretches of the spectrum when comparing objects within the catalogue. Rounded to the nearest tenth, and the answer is 16.6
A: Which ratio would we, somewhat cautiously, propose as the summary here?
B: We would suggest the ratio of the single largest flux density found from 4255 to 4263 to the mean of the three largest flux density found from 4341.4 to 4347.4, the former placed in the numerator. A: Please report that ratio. 0.8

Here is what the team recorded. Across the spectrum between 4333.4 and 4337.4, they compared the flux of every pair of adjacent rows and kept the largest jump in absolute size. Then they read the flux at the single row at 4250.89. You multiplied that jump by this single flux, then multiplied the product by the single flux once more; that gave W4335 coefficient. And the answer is 82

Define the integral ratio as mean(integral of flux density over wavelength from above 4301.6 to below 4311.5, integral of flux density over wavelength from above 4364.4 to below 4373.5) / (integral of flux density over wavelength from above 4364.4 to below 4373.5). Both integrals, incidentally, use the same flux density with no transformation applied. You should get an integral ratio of 0.80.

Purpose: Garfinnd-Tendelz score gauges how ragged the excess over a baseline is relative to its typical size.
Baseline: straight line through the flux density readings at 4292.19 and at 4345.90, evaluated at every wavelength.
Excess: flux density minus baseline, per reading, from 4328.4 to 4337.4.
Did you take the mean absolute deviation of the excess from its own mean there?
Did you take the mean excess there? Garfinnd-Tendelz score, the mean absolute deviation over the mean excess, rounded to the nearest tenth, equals 1.1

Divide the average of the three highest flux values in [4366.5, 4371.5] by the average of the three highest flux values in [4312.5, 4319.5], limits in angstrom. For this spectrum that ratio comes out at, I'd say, 1.32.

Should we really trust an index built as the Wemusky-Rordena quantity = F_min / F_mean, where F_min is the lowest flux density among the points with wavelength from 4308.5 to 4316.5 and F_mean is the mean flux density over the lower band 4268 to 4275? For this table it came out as 0.59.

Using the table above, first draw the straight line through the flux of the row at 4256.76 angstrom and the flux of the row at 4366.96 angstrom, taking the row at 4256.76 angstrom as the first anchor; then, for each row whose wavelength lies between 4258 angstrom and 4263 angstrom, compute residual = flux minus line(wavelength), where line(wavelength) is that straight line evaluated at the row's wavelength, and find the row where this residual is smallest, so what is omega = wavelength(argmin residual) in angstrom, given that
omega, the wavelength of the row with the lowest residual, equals 4260.68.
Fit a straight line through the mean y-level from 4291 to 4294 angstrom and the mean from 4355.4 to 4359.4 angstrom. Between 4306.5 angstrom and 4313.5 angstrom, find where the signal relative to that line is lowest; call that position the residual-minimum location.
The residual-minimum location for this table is 4308.04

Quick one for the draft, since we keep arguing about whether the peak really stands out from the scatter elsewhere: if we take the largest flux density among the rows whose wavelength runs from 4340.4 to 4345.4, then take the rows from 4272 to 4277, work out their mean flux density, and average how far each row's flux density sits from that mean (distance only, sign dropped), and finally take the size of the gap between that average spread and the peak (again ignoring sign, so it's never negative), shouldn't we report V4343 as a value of 10.5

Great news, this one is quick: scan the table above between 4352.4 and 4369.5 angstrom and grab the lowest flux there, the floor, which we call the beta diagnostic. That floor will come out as 8.617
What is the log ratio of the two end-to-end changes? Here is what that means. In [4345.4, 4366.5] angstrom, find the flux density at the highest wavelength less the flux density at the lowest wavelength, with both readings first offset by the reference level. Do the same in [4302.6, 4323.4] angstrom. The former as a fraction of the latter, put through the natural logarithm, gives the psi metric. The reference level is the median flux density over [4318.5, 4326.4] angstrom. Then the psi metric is -1.0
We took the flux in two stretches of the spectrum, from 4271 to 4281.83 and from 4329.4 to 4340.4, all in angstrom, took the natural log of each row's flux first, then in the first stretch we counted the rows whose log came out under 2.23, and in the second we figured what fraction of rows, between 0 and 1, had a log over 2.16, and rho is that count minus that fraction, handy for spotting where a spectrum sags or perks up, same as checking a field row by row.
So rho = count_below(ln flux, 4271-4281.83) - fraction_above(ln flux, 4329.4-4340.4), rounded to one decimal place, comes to 9.3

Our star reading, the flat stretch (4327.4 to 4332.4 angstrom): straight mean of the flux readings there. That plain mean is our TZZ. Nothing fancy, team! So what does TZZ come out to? 9.4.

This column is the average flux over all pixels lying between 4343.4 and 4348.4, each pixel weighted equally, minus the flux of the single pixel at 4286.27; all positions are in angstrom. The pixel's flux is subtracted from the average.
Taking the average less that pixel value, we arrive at 1.4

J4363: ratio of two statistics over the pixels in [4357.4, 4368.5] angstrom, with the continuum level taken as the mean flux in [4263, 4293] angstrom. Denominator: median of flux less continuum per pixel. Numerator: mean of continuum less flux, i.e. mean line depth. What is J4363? -1.07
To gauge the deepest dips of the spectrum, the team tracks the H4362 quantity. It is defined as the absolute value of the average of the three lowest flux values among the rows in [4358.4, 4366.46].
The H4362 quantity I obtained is 9.1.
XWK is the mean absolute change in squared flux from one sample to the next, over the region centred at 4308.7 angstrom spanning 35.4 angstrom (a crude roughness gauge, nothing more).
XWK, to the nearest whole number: 19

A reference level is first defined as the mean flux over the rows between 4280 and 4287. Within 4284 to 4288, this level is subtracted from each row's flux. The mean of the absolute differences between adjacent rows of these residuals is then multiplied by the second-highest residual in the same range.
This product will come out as 1.2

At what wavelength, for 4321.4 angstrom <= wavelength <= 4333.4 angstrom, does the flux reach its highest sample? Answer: 4332.91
